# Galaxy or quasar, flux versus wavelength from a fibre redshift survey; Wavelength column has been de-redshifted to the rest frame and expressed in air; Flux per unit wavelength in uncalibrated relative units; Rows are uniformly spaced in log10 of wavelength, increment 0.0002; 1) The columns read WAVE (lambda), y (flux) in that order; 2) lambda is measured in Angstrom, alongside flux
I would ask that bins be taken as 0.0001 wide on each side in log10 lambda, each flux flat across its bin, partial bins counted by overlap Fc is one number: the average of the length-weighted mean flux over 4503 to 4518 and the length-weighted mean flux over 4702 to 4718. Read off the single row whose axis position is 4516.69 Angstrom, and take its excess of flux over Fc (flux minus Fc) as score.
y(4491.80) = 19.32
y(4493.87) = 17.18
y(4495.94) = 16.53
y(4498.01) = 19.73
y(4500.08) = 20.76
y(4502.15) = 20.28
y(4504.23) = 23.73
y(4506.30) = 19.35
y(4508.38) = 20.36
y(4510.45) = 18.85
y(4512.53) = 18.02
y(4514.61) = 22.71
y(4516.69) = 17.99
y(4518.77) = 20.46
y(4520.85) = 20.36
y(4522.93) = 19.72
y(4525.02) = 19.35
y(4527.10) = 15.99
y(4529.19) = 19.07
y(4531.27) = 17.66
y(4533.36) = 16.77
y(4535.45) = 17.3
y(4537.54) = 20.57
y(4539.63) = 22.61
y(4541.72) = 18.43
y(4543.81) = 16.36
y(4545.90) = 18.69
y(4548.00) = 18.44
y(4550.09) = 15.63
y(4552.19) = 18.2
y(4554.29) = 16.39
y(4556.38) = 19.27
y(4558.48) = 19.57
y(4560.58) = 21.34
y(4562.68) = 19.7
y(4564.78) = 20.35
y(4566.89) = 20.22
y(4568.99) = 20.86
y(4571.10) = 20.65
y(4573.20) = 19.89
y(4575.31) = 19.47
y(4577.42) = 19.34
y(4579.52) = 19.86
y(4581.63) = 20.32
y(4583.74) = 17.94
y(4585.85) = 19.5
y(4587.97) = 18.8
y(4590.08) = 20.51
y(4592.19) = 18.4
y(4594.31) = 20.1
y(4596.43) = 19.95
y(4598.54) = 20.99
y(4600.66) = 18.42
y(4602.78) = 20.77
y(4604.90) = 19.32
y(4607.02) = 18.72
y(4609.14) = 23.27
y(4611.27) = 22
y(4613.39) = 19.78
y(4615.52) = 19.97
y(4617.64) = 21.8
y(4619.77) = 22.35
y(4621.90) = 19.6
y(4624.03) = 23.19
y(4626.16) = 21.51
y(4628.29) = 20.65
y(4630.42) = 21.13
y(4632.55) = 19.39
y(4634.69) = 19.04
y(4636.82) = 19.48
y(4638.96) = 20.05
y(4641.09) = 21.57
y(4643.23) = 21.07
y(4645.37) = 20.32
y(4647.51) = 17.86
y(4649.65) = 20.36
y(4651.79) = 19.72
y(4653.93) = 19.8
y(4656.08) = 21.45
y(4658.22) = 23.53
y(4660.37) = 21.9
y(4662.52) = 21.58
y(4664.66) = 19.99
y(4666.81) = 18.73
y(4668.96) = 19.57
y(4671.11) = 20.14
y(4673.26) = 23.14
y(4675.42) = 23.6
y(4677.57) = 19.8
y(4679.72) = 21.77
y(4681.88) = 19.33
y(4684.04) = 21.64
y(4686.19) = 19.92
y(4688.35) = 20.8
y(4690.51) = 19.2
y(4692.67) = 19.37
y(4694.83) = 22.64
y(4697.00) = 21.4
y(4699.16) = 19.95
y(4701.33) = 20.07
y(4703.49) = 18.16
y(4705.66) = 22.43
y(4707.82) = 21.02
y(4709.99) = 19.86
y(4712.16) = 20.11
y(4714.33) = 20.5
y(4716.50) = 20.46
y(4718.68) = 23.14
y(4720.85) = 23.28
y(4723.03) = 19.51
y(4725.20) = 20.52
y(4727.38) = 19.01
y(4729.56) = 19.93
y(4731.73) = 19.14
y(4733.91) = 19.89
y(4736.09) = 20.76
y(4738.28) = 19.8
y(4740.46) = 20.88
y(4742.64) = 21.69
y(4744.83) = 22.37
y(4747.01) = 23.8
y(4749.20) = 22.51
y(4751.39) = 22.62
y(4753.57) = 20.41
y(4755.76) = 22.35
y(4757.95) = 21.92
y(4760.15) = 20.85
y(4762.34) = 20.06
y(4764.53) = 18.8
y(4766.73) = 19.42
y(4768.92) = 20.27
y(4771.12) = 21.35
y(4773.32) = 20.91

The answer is -2.3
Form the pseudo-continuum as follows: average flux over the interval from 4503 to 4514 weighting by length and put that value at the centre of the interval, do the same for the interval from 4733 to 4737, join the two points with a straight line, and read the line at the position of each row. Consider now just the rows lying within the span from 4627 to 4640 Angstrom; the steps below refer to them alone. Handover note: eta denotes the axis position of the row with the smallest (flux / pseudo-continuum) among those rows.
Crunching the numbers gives 4634.69 Angstrom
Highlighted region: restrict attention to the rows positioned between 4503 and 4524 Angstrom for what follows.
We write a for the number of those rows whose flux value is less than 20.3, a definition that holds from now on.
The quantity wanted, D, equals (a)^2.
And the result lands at 25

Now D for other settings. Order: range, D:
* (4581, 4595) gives 25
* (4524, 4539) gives 36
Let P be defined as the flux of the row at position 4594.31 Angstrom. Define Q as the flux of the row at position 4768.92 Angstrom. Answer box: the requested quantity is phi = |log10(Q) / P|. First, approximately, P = 20.1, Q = 20.27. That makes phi 0.065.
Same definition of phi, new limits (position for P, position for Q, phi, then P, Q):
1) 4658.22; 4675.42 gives 0.058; 23.53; 23.6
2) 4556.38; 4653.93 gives 0.067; 19.27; 19.8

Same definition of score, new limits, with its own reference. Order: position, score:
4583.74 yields -2.3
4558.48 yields -0.7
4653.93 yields -0.5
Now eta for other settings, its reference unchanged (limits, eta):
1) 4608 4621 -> 4613.39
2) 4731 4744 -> 4731.73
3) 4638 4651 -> 4647.51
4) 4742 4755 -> 4753.57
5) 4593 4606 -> 4600.66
